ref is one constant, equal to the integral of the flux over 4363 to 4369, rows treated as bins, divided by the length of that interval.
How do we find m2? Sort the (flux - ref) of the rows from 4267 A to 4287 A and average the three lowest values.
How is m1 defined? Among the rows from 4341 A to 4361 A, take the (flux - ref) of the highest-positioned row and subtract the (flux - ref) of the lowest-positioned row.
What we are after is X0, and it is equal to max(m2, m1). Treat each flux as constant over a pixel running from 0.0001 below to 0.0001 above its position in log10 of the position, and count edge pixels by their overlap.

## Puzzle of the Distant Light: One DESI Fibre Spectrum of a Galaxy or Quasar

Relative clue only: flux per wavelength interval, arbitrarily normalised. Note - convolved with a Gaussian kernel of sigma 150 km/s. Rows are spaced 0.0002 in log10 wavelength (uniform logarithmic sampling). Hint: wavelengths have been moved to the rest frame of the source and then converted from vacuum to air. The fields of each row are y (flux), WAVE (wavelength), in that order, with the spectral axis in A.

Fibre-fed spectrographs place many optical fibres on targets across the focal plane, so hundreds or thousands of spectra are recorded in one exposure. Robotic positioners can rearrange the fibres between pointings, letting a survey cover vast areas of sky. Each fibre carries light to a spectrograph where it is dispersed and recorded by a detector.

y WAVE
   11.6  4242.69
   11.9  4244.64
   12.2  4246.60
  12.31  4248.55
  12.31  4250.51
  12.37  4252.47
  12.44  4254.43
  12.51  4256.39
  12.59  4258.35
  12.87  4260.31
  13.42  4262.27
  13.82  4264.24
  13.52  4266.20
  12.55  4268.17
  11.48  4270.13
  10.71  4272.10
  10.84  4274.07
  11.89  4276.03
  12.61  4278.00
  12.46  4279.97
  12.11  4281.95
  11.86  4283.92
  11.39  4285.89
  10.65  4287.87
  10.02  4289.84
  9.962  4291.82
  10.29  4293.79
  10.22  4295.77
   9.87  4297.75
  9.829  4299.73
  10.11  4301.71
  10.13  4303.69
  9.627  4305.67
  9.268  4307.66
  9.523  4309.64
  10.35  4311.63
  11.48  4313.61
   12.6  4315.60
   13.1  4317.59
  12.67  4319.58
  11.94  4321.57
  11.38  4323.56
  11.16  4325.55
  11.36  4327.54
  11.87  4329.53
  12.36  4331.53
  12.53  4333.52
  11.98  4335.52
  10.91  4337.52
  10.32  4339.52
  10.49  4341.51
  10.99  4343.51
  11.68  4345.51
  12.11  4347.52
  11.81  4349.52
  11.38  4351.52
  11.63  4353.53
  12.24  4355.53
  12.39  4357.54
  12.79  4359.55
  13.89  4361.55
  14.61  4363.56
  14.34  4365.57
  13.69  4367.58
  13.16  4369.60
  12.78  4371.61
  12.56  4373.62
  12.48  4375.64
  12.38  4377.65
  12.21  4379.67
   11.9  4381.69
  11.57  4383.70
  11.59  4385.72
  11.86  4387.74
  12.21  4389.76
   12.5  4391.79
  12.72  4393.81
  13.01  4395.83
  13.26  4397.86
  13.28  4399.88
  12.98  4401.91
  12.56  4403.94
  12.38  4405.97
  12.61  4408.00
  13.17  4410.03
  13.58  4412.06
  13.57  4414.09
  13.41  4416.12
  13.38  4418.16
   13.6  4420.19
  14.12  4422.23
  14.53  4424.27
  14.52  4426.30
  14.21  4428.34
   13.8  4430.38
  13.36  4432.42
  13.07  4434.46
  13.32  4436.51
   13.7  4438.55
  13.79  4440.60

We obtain 2.3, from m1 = 2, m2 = -3.1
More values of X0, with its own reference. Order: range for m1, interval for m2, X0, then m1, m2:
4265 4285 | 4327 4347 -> -1.7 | -2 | -3.5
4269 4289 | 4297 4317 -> -0.8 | -1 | -4.6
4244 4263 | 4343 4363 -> 1.5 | 2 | -2.8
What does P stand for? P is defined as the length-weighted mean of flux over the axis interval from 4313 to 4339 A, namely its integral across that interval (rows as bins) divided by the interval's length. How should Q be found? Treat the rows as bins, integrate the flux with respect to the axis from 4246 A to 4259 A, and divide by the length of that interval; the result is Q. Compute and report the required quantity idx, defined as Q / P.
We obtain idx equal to 1.04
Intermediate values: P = 11.9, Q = 12.4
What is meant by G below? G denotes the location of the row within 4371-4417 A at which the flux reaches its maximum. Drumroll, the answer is 4412.06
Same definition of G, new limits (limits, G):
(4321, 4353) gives 4333.52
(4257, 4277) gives 4264.24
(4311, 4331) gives 4317.59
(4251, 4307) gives 4264.24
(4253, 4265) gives 4264.24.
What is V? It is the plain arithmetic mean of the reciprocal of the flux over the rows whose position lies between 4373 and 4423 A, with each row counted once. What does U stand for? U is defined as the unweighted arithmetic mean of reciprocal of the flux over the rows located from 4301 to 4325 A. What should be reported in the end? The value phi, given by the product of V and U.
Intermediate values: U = 0.0920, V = 0.079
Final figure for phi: 0.0072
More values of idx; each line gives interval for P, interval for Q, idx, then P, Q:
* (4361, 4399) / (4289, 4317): 0.81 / 12.8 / 10.3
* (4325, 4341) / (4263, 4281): 1.06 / 11.5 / 12.2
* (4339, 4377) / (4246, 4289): 0.98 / 12.4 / 12.2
